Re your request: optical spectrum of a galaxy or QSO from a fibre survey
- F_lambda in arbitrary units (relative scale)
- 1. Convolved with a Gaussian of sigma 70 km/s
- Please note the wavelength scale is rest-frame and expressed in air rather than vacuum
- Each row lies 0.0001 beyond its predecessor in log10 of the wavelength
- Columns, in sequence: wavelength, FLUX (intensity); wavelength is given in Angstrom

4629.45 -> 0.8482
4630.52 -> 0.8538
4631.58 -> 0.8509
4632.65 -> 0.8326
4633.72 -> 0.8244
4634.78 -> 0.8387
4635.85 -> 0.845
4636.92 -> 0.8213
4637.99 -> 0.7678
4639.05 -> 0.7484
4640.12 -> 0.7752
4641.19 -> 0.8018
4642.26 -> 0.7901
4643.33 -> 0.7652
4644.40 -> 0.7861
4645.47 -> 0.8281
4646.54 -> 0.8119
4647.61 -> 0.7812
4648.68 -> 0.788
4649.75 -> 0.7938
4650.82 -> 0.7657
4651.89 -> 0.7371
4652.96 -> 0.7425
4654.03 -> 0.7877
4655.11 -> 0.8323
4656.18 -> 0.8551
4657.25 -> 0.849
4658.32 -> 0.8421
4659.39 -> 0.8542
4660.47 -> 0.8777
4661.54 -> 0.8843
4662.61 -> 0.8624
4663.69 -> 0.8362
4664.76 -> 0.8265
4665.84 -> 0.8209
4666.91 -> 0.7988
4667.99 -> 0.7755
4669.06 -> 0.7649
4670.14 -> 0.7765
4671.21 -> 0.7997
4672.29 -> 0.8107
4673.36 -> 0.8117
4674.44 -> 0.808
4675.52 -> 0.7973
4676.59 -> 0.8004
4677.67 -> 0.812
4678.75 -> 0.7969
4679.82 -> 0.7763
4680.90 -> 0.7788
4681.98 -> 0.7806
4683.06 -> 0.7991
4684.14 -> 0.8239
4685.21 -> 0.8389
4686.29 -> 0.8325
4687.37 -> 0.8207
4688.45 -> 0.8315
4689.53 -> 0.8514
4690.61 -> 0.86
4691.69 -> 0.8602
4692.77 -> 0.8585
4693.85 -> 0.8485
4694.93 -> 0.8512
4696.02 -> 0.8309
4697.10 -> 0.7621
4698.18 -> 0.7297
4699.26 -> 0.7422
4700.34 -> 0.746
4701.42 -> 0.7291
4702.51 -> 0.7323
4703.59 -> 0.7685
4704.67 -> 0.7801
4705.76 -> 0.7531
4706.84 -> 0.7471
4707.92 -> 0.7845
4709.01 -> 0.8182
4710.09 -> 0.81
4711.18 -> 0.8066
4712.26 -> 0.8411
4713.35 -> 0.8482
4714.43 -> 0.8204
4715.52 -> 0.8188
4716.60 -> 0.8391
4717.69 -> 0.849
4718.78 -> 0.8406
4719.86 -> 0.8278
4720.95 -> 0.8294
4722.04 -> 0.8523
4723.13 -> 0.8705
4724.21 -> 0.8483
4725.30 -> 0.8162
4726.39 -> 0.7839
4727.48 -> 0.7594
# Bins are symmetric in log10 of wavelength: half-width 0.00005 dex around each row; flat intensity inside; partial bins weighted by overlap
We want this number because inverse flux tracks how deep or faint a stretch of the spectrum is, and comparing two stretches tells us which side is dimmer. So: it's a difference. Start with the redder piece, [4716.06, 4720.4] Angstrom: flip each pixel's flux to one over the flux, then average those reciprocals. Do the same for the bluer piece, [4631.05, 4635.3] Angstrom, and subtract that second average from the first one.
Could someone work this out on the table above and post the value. -0.004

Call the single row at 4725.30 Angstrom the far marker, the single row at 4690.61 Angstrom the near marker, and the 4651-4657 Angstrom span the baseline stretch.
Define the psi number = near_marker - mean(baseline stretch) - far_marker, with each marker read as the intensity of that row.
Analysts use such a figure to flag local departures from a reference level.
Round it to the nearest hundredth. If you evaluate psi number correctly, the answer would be -0.75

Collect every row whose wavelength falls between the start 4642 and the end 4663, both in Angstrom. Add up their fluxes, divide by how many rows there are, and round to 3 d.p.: 0.812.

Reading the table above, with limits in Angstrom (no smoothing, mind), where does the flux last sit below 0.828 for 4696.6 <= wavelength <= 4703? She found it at 4702.51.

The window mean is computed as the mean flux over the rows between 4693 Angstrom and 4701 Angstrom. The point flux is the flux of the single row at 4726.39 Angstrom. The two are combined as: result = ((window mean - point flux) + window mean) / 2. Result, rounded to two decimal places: 0.40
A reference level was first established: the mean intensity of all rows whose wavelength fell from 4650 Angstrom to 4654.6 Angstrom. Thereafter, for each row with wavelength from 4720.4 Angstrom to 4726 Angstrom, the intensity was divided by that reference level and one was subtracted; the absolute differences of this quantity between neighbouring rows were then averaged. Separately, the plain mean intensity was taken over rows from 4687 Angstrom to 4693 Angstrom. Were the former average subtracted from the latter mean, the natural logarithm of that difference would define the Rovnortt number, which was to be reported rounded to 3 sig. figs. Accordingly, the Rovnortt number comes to -0.204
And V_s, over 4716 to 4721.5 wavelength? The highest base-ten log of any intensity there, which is -0.0711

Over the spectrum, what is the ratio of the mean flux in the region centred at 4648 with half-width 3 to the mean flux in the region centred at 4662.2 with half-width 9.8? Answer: 0.97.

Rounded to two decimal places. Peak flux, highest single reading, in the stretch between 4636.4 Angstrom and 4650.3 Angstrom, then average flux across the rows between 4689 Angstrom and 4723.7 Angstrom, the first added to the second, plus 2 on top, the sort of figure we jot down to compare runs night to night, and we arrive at 3.64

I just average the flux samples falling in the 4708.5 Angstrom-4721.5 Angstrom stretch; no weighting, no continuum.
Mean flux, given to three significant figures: 0.829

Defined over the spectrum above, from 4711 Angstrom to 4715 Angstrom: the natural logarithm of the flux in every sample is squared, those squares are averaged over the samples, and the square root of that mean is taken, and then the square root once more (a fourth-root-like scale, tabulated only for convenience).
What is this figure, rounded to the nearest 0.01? 0.43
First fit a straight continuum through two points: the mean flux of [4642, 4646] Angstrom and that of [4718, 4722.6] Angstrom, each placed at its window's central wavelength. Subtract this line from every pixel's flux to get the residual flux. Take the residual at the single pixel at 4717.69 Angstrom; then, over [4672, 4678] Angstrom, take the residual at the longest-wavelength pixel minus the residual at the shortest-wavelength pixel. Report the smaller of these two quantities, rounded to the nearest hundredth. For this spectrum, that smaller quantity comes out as 0.00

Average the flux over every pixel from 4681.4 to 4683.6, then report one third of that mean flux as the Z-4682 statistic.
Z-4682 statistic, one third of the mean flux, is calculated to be 0.263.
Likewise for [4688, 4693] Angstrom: 0.284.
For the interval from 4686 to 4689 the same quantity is 0.276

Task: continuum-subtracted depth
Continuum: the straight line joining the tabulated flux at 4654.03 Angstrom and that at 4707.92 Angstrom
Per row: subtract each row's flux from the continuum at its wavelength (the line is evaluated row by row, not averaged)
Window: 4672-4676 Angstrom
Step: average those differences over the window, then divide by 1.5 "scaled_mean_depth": -0.014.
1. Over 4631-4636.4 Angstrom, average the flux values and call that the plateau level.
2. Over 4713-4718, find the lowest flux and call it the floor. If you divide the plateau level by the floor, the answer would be 1.02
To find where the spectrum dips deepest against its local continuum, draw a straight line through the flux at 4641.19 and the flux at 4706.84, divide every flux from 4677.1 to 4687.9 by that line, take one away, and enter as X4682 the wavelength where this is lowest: 4679.82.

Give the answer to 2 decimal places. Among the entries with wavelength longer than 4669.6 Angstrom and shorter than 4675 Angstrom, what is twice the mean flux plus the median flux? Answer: 2.41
